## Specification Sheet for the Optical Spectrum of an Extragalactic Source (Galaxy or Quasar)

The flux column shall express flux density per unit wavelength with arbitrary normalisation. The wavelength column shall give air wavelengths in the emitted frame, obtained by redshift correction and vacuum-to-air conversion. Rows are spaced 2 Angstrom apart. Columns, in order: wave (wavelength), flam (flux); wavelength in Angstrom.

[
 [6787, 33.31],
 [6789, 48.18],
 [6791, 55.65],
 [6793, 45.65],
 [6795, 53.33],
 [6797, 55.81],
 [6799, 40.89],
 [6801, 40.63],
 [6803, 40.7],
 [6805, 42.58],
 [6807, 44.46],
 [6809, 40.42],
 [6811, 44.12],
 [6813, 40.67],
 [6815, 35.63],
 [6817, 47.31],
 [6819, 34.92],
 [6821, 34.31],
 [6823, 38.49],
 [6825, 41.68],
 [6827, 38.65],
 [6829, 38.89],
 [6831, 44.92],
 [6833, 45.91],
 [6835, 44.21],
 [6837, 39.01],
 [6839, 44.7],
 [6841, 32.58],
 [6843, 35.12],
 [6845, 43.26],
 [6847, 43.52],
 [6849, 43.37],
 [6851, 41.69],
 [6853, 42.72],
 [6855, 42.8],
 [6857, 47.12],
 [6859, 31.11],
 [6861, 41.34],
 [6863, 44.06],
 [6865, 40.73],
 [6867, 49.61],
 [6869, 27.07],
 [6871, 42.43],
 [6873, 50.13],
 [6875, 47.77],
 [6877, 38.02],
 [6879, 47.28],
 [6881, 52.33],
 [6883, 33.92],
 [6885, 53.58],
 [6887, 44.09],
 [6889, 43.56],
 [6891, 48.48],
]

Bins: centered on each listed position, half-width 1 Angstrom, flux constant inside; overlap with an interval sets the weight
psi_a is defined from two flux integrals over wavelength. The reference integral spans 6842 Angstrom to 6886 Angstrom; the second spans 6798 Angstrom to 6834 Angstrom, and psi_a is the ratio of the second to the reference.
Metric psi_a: 0.78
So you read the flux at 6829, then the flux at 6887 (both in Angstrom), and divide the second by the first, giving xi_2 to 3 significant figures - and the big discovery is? 1.13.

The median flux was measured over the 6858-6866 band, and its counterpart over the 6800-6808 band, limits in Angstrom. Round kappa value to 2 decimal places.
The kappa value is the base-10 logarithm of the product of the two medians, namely 3.23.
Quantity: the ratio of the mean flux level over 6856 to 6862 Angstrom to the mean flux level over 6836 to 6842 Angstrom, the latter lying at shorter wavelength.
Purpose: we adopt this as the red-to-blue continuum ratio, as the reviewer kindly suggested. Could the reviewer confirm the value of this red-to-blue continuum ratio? 1.03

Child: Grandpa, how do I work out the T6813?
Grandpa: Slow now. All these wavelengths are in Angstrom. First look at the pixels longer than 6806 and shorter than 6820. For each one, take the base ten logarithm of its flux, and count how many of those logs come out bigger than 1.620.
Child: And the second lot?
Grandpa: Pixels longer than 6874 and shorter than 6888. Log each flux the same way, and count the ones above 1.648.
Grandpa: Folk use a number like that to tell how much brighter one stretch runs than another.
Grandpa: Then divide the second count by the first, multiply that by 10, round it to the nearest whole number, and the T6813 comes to 13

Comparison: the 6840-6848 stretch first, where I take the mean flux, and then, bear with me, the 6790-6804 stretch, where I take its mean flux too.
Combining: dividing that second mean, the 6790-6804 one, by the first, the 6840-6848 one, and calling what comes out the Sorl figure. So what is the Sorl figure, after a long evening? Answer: 1.23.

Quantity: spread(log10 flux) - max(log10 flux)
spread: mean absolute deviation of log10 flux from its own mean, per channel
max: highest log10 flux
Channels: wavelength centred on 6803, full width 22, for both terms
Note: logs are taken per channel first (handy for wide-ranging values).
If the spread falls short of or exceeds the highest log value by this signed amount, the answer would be -1.71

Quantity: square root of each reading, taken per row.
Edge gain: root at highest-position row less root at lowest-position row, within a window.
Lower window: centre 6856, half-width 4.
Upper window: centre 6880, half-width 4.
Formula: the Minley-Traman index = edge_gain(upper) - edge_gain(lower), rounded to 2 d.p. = 0.62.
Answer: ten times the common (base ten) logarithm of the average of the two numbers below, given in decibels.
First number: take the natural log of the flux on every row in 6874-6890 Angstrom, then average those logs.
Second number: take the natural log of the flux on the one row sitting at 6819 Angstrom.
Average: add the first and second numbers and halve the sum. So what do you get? 5.65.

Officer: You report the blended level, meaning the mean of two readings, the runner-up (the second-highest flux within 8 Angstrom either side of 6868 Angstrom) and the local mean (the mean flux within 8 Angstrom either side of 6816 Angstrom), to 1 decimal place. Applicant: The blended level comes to 44.5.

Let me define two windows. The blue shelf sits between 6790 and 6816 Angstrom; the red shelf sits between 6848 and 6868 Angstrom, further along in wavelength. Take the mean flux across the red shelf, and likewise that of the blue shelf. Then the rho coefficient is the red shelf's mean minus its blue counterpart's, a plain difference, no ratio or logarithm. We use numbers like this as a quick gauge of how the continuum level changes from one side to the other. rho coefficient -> -2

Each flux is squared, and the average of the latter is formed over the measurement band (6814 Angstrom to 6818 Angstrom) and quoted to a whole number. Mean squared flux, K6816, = 1754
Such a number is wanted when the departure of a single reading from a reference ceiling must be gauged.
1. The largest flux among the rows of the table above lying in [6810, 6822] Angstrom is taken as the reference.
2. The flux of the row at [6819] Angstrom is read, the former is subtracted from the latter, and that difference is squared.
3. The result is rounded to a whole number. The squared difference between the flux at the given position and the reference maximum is 154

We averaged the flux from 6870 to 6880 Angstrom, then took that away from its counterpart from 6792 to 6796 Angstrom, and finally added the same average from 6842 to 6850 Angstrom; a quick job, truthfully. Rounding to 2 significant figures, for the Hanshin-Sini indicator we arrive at 46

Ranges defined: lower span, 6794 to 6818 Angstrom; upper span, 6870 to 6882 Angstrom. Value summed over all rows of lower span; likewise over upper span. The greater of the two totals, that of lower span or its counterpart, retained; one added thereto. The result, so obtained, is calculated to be 528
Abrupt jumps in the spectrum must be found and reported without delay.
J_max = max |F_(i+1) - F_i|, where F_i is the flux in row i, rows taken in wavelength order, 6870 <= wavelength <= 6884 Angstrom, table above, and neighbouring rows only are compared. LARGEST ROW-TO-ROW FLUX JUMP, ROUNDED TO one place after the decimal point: 18.4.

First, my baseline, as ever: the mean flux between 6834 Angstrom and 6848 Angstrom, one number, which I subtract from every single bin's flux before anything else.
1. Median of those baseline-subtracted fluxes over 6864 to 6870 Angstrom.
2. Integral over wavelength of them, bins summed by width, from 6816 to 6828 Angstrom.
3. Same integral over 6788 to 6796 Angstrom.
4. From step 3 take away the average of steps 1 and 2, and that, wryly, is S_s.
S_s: 89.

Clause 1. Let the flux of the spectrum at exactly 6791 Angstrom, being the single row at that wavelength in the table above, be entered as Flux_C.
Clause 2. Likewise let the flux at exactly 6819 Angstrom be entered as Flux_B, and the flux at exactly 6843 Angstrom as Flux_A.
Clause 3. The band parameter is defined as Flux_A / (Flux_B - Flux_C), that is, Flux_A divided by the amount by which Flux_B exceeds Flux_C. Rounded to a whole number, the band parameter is -2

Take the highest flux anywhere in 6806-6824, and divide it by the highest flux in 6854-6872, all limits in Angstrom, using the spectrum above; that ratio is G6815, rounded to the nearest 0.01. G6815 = 0.95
